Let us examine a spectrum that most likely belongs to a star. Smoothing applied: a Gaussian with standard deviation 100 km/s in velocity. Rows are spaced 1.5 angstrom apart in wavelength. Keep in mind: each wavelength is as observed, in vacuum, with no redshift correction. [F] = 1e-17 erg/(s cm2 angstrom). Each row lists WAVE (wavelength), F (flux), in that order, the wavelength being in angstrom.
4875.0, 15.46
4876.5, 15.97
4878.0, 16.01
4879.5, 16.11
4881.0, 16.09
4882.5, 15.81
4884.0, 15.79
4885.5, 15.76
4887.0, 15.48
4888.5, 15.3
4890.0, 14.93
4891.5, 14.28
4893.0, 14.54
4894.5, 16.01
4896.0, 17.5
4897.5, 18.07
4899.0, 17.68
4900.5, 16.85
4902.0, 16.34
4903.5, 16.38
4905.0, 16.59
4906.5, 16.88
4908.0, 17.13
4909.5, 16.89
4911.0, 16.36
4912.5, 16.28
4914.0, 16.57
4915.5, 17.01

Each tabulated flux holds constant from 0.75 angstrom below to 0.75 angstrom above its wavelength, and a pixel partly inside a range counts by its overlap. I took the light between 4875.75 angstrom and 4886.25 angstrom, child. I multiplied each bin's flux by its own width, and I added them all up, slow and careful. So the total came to 167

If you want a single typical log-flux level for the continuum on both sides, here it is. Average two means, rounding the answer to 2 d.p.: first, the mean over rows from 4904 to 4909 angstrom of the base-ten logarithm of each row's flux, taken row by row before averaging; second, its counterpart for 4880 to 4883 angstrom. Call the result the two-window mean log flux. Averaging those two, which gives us 1.21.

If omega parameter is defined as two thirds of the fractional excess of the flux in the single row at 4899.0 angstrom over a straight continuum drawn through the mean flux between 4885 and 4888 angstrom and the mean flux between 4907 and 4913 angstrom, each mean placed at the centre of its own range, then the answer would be 0.062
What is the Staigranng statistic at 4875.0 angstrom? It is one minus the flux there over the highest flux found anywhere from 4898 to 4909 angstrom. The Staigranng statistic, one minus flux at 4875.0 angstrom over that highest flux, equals 0.13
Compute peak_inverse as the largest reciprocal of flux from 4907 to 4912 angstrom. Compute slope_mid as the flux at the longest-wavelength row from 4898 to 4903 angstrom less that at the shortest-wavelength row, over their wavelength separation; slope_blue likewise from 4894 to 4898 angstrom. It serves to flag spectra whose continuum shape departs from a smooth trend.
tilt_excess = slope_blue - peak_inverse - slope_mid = 1.07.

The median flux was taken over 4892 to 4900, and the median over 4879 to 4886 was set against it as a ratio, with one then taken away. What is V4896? -0.097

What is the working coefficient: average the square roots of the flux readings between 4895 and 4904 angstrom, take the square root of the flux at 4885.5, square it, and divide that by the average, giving 3.81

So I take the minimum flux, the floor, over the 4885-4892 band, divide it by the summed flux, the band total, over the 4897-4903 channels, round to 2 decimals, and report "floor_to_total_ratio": 0.21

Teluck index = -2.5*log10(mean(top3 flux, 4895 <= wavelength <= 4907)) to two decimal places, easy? -3.12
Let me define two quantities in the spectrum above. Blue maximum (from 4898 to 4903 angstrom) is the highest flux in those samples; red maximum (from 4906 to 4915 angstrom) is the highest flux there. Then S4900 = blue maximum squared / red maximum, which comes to 18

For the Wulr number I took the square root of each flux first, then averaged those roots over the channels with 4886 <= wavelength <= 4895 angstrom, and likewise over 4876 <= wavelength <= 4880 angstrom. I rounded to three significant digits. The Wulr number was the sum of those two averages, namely 7.89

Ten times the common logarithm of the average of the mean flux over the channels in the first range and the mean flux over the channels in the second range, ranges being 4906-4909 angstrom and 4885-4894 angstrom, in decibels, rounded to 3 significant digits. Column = 12.0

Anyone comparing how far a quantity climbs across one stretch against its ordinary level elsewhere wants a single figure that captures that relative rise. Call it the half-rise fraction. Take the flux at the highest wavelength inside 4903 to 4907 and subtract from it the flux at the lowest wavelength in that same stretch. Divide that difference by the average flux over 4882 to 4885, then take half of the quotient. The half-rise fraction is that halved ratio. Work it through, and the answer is 0.02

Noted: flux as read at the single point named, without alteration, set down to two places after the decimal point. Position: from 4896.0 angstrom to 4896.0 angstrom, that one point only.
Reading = 17.50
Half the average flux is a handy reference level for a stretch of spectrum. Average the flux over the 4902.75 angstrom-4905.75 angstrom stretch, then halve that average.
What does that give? 8.2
